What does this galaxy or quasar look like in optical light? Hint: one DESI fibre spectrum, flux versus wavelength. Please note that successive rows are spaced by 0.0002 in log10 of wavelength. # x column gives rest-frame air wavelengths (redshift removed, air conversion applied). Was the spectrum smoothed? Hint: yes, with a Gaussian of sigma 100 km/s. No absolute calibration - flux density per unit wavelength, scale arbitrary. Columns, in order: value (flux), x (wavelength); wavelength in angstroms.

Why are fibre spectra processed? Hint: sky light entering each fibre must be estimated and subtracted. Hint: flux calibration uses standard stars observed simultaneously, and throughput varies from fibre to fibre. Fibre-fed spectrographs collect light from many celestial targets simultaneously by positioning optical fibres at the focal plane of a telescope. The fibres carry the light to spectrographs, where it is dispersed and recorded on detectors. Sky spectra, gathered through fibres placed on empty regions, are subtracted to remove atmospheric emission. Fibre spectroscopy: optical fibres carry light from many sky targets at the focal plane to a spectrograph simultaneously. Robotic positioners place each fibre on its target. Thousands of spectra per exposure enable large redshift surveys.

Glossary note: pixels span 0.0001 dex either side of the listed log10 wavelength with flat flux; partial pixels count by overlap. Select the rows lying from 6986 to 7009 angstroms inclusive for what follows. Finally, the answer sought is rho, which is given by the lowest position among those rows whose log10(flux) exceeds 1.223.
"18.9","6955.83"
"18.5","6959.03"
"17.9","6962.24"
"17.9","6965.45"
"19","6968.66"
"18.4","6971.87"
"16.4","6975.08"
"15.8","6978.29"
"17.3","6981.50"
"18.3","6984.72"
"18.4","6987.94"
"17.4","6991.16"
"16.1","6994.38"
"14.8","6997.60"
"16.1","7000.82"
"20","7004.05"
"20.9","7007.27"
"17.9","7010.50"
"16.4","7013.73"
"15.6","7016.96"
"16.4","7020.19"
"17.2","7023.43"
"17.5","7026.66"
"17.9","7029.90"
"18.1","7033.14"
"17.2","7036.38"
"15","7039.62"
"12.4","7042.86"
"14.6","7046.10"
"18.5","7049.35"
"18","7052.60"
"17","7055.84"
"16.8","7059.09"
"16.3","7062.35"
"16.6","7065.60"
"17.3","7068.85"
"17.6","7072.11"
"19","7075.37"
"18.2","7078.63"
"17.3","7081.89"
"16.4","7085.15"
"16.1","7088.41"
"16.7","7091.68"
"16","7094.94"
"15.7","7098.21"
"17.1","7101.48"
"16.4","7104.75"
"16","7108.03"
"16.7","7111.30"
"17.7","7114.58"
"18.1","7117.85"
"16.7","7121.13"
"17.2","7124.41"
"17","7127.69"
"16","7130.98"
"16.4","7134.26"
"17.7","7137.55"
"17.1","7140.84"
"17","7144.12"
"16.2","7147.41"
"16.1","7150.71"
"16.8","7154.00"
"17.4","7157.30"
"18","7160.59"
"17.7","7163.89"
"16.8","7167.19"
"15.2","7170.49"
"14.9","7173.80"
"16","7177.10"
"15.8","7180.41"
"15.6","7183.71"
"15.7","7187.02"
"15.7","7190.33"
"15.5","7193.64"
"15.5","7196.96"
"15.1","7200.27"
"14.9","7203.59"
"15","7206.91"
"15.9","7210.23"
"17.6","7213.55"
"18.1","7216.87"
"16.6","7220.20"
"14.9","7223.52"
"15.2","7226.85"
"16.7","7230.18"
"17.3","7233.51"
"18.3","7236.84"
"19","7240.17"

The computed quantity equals 6987.94 angstroms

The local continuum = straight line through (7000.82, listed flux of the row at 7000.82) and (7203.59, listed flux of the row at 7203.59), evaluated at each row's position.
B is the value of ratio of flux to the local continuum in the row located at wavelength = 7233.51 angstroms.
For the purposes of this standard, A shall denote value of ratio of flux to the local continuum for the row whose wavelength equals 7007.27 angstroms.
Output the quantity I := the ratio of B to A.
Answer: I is 0.90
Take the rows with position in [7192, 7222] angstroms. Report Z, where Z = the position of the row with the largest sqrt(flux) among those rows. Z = 7216.87 angstroms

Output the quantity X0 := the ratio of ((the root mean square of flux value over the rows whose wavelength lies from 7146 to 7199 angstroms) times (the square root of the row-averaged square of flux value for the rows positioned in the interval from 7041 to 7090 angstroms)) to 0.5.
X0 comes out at 547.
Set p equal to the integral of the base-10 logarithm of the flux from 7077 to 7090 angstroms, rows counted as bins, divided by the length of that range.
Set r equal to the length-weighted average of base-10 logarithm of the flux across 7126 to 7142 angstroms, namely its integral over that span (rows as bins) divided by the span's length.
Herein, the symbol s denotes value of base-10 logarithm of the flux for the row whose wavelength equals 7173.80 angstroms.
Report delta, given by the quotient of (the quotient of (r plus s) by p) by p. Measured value 1.58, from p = 1.23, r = 1.23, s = 1.17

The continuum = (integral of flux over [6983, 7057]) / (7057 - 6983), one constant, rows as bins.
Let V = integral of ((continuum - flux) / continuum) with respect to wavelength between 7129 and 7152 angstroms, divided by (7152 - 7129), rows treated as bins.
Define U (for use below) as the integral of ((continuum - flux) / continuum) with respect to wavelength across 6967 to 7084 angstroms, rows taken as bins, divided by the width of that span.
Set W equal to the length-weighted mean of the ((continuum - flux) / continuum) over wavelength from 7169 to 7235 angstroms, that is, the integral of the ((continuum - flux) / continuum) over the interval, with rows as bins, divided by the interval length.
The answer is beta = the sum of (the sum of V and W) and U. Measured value 0.08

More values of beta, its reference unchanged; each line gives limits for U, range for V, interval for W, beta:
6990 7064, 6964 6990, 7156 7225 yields 0.03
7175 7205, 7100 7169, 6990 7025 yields 0.08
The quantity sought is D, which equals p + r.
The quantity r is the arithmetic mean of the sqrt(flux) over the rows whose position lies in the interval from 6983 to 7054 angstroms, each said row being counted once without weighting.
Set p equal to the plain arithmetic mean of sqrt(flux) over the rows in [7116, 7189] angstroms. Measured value 8.19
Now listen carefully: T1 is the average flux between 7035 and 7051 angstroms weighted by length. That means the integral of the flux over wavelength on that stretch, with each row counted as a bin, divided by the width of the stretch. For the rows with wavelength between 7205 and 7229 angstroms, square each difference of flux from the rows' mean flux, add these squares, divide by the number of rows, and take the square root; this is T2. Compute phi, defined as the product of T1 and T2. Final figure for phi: 19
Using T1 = 15.5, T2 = 1.2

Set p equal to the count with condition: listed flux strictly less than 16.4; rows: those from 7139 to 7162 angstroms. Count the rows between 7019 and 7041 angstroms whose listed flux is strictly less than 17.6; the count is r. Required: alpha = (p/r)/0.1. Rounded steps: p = 2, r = 5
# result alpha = 4.0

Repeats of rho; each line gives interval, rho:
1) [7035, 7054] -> 7036.38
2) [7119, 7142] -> 7124.41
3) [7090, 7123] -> 7101.48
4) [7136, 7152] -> 7137.55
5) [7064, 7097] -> 7068.85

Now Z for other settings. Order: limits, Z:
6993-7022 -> 7007.27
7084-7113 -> 7101.48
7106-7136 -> 7117.85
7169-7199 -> 7177.10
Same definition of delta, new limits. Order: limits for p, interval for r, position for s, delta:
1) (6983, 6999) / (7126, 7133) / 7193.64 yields 1.59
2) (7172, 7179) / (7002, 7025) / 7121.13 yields 1.75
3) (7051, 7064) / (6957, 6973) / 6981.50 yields 1.65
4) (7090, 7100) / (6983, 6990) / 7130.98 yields 1.69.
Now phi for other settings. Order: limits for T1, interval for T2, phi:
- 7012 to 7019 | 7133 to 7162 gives 10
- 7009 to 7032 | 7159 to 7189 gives 17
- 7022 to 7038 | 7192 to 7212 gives 6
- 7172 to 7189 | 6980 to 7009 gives 29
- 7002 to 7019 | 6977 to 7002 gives 22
